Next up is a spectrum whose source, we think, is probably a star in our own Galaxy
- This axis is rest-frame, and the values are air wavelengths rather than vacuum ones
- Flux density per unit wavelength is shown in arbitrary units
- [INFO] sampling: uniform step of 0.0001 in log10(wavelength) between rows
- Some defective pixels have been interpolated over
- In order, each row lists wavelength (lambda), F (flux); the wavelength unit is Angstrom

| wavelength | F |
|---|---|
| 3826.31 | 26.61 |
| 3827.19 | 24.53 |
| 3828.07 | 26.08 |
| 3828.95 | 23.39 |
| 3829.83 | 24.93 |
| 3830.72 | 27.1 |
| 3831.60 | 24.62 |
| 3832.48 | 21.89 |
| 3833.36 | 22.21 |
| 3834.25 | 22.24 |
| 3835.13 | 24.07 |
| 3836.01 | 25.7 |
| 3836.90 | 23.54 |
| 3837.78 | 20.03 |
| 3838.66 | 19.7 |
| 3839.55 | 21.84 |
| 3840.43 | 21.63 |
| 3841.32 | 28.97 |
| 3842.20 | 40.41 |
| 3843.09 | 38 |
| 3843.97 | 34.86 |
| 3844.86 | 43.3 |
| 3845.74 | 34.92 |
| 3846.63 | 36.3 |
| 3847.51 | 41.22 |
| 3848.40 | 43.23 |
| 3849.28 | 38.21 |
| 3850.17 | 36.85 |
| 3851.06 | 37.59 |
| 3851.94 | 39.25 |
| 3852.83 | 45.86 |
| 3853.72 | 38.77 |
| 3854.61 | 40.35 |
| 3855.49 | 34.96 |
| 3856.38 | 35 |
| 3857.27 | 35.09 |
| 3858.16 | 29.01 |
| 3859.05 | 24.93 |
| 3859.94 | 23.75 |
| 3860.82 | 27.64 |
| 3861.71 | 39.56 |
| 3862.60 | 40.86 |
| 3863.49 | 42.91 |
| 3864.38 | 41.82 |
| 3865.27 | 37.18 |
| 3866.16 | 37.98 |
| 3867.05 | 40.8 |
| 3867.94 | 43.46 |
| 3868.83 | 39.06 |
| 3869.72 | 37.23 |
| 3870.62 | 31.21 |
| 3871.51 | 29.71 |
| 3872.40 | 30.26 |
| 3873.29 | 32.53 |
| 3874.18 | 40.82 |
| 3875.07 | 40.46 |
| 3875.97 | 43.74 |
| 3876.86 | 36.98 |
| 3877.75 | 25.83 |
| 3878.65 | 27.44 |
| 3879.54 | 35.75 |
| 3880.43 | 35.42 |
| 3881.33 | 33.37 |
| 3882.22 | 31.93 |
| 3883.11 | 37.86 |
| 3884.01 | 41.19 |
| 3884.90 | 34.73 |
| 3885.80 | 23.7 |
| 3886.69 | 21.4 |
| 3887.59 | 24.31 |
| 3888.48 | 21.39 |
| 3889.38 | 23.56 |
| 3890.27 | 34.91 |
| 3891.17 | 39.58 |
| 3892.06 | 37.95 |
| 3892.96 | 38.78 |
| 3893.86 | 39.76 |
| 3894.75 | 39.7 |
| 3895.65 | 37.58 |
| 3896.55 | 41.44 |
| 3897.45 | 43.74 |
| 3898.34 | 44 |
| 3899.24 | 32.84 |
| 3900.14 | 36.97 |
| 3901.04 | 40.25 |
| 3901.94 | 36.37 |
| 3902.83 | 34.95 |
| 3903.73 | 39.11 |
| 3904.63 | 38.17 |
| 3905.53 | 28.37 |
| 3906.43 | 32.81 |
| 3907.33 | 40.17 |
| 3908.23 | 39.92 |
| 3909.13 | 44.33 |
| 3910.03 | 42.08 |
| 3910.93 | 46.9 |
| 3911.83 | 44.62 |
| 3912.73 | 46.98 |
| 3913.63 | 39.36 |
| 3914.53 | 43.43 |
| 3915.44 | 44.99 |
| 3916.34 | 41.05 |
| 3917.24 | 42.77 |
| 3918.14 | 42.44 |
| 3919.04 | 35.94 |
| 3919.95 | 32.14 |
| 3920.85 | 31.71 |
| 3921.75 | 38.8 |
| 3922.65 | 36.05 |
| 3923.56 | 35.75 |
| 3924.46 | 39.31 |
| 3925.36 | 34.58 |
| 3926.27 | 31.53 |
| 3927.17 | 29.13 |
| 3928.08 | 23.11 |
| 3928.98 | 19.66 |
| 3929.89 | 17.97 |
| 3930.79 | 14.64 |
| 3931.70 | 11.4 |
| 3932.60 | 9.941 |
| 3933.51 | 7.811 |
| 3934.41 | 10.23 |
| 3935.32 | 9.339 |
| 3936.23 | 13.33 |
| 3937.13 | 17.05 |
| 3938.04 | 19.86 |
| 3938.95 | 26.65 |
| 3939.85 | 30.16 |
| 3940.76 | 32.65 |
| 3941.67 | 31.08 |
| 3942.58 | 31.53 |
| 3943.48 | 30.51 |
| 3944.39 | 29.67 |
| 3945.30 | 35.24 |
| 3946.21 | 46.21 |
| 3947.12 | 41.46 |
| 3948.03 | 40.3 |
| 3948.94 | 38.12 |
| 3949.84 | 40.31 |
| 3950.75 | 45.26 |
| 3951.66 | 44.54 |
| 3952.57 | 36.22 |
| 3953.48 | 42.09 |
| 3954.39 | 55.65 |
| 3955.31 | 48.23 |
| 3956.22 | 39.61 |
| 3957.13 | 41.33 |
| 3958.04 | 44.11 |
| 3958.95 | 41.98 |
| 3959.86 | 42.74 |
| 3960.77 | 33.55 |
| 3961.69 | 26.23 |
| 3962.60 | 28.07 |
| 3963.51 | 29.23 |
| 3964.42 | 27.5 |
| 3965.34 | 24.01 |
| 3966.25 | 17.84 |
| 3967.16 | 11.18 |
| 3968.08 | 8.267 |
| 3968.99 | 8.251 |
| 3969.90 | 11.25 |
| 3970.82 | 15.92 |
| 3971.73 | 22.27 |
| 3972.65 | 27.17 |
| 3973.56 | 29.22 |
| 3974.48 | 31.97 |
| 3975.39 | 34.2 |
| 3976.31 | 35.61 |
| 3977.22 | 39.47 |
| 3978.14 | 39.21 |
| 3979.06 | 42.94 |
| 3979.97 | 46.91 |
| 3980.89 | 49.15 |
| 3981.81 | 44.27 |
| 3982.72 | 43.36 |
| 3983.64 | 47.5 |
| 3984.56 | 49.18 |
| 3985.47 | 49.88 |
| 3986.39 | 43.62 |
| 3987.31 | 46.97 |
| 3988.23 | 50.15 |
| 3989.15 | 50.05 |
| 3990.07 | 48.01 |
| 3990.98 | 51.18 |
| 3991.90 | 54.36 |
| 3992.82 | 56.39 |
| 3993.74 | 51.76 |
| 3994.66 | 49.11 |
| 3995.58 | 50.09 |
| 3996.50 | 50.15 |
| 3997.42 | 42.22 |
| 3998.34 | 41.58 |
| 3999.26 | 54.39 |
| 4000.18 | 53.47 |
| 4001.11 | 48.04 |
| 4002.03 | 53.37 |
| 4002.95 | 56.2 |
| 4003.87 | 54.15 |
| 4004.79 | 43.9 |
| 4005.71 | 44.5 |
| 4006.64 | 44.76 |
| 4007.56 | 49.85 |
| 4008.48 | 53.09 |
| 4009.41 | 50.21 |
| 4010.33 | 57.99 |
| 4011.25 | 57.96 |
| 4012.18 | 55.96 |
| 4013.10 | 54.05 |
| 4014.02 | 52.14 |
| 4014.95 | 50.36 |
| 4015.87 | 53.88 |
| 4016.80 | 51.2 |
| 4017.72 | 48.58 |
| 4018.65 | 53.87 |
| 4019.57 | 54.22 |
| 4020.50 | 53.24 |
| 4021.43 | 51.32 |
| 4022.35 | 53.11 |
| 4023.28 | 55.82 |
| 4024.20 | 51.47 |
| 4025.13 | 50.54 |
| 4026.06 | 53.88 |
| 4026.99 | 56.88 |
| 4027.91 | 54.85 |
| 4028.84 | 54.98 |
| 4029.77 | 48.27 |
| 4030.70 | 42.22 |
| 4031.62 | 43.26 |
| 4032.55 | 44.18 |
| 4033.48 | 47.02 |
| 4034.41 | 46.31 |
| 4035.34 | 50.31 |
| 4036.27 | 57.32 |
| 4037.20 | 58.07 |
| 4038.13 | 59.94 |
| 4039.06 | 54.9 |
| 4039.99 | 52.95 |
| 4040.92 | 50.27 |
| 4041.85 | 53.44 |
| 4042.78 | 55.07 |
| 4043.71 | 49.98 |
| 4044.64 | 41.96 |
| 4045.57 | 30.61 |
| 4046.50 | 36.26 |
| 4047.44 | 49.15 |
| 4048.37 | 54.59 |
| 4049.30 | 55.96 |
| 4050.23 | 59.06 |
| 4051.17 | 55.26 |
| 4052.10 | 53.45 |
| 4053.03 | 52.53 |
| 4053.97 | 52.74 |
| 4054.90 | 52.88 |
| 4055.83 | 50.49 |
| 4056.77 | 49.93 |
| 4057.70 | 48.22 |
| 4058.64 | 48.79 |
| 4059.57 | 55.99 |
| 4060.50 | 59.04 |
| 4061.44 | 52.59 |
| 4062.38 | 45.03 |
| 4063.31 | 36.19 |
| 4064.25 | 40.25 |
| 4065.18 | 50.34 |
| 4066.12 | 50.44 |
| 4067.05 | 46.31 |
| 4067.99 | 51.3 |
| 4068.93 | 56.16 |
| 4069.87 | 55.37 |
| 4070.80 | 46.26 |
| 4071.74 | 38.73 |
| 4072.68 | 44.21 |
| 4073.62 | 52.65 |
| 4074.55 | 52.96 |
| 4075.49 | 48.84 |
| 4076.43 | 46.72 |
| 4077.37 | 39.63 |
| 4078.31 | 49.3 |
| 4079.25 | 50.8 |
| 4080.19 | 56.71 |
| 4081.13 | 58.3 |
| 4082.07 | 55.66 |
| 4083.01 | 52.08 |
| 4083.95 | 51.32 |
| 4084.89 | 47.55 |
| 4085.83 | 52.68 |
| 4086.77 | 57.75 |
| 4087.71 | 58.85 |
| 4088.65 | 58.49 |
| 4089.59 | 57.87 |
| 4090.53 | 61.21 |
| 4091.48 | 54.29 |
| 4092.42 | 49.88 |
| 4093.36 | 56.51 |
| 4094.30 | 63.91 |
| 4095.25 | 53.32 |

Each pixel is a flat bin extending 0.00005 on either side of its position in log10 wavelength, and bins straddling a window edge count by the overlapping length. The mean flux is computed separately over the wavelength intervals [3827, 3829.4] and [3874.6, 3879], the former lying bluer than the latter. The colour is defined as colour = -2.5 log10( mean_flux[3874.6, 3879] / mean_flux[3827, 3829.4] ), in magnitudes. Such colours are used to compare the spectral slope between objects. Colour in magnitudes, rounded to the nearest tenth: -0.4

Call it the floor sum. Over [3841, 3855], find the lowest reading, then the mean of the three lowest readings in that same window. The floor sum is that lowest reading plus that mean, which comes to 62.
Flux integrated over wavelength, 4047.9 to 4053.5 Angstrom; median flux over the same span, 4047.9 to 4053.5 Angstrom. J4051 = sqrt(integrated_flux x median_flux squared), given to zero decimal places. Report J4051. 965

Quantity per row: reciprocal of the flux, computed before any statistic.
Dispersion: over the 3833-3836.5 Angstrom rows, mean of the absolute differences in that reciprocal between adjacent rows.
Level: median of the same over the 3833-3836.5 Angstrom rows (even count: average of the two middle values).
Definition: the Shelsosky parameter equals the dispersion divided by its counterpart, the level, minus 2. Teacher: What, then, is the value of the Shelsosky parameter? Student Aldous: -1.95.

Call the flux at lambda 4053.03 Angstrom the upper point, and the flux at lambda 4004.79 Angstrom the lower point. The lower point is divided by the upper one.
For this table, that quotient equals 0.84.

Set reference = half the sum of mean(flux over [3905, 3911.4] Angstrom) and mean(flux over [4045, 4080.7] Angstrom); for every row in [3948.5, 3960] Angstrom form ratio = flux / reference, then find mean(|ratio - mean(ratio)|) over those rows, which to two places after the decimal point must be 0.08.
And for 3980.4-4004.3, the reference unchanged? 0.07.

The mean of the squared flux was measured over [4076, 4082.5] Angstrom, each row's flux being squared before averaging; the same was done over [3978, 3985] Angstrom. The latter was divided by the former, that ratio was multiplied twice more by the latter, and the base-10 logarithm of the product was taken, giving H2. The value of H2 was 6.5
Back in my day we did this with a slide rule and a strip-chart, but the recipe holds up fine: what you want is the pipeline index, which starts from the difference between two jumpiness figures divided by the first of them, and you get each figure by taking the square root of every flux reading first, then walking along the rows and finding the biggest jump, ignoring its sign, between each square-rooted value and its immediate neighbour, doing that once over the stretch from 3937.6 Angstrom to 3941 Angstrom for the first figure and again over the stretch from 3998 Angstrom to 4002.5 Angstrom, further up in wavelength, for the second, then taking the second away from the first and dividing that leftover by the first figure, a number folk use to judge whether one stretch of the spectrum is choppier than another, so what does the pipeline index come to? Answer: -0.3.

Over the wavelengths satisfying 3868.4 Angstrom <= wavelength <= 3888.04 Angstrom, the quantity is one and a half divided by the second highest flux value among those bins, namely 0.0364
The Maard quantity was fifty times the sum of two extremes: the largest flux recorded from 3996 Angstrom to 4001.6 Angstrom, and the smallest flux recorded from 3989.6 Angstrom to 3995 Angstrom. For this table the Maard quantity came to 5120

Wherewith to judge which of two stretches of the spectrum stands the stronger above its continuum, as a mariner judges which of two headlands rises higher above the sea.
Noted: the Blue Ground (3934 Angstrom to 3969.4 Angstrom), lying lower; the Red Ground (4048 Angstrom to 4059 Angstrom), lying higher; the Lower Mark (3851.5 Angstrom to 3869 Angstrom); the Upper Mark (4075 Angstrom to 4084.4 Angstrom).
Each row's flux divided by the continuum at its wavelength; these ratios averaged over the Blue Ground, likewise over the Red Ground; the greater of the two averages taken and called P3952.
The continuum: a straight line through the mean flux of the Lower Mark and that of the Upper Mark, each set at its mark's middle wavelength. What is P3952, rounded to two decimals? 1.07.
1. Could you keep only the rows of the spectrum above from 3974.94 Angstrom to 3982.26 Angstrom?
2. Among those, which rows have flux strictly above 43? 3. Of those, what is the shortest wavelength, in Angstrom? 3979.97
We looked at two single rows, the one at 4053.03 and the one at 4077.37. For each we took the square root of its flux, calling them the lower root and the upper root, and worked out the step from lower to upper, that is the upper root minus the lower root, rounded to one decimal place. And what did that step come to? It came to -1.0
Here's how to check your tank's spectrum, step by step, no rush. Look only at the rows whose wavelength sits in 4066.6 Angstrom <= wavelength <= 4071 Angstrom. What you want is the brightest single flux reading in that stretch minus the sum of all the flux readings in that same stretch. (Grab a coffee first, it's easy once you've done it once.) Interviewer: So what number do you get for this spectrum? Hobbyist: -199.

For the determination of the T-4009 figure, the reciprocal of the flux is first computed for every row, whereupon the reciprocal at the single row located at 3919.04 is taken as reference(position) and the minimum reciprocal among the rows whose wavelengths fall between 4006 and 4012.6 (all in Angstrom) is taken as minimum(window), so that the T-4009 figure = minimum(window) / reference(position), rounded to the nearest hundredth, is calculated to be 0.62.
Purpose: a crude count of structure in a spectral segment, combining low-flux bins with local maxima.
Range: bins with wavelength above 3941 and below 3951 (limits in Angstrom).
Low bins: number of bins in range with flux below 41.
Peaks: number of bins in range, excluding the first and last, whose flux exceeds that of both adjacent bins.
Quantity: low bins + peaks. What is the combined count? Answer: 10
